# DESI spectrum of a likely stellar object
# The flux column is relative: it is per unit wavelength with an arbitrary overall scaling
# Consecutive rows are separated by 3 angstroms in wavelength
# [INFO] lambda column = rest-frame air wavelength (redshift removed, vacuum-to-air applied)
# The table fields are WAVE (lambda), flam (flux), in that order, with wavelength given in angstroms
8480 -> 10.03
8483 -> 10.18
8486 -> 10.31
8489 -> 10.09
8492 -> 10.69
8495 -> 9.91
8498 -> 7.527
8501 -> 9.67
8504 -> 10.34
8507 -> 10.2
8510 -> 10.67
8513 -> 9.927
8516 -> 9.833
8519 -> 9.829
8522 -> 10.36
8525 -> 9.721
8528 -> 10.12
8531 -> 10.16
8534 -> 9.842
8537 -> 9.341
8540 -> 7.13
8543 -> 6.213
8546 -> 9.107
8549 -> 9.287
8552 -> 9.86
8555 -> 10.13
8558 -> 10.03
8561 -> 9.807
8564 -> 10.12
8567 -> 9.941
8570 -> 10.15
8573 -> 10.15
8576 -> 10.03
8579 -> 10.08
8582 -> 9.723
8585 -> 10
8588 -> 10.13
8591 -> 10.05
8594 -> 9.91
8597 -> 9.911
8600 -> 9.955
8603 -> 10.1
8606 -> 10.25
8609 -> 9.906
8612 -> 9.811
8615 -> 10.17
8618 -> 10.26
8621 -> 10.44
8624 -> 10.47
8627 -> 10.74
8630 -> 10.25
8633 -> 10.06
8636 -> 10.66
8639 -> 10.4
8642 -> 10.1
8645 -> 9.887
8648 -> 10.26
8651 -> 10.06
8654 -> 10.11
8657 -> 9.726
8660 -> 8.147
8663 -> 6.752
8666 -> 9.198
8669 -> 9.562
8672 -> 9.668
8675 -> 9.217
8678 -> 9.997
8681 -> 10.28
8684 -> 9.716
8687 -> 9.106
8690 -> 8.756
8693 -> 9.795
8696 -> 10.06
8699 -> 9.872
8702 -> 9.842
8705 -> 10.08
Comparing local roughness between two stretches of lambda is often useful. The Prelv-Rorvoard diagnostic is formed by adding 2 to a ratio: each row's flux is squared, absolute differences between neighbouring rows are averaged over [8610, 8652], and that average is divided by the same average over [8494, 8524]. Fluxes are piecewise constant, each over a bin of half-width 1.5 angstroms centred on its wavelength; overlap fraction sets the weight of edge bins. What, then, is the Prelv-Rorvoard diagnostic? 2.38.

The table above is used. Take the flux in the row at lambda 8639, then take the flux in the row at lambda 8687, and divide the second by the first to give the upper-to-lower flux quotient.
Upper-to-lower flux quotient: 0.88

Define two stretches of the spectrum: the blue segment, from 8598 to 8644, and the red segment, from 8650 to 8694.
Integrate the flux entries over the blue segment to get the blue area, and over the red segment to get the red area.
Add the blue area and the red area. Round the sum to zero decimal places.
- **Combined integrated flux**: 881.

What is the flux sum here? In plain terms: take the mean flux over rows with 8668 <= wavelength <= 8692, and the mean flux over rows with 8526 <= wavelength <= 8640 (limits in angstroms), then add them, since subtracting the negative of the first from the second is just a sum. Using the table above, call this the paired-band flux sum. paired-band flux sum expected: 19.4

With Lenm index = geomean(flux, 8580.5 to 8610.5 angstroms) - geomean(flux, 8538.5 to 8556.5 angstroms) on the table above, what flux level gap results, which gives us 1.5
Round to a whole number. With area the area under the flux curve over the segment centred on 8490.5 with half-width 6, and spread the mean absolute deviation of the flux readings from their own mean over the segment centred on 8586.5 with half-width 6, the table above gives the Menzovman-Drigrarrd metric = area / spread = 973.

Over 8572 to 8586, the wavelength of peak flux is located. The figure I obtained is 8573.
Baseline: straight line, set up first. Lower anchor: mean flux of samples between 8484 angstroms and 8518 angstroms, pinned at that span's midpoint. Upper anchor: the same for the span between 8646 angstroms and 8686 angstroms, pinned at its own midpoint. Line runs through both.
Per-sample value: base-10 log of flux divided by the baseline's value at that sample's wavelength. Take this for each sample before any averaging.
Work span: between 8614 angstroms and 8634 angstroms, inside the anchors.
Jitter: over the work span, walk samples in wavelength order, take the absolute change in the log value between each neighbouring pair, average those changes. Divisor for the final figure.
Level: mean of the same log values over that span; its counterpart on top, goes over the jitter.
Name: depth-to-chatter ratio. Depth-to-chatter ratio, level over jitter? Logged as 3.9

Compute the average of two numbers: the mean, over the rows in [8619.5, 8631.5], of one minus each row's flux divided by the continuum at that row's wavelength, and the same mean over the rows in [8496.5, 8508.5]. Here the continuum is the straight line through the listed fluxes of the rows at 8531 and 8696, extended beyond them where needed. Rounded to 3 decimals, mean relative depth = 0.018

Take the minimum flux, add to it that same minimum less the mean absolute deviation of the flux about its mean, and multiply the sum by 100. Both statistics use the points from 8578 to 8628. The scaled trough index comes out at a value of 1925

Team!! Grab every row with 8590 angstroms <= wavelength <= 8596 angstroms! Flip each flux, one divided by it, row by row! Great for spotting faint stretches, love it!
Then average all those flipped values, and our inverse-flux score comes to 0.100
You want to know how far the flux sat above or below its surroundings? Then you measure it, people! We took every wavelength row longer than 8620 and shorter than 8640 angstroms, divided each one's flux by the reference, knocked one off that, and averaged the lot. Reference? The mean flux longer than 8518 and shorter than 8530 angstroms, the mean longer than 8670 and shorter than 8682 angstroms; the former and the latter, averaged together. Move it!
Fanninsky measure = 0.05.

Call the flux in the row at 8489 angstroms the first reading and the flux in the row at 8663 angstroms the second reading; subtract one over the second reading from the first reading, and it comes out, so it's 9.9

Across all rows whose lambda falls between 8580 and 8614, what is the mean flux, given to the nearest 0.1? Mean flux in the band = 10.0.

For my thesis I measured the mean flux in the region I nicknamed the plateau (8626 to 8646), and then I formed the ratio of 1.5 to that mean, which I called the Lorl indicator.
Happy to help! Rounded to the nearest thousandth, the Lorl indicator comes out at 0.146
